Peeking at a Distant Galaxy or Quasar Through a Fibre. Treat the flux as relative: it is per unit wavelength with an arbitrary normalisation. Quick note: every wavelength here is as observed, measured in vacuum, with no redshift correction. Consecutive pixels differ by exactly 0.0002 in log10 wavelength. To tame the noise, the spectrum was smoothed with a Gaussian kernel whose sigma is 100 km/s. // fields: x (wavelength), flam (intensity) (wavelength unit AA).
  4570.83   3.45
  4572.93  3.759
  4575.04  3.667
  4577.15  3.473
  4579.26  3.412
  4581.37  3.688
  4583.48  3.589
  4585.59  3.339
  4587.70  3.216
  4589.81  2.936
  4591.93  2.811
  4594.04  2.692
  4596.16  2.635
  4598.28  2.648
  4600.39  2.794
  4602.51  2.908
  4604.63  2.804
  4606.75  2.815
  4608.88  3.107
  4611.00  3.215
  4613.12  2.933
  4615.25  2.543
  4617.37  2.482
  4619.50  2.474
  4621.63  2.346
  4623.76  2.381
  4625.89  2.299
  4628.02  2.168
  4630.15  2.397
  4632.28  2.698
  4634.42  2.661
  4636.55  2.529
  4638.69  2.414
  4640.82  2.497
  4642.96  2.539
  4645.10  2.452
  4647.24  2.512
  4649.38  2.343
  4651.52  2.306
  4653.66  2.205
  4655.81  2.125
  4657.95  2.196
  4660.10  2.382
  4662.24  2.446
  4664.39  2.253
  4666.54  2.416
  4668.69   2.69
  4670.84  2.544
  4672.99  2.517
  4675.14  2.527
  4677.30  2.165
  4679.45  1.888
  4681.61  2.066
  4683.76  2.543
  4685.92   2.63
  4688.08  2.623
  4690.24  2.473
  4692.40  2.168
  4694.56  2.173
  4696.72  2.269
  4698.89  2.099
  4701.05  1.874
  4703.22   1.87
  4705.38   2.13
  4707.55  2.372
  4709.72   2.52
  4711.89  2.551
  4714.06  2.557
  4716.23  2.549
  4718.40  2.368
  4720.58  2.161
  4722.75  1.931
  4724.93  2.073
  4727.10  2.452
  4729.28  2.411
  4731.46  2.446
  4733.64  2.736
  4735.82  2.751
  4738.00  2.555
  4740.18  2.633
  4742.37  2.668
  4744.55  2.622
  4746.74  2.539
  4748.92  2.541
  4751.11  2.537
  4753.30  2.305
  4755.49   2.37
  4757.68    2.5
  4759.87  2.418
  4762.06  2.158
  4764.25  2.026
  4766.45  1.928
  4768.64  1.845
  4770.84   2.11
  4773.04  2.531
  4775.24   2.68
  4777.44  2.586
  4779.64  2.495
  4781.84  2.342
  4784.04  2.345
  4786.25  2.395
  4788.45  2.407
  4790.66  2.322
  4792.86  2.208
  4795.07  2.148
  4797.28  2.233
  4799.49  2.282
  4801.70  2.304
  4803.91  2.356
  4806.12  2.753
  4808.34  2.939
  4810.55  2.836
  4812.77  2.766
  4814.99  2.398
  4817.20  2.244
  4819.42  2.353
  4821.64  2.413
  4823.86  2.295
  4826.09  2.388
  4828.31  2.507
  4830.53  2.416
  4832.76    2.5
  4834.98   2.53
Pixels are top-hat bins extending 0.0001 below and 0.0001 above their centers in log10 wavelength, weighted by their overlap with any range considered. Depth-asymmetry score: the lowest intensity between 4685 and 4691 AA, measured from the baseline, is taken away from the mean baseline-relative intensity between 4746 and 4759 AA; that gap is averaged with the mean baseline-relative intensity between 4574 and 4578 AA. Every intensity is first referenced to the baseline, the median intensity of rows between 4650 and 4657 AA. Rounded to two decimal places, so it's 0.68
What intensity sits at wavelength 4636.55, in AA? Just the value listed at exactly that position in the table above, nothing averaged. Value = 2.529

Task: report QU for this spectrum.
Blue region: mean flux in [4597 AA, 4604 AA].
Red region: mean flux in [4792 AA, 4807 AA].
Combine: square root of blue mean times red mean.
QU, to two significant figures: 2.5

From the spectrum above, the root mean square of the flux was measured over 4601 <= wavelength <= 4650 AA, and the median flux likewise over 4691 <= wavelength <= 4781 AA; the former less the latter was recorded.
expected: 0.18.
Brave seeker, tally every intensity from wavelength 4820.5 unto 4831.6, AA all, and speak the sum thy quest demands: 12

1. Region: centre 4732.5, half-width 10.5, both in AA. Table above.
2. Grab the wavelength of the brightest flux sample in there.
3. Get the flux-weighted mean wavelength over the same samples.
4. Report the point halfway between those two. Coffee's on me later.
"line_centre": 4734.5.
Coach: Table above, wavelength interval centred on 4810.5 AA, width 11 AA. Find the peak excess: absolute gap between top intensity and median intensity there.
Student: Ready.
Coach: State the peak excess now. 0.2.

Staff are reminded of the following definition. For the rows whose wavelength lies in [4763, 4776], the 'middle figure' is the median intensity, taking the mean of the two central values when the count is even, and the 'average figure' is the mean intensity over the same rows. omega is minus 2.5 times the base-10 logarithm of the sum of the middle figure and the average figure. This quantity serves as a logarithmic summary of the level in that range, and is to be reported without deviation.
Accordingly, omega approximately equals -1.57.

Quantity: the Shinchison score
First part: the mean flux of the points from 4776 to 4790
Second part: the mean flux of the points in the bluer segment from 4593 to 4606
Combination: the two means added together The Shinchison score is 5.18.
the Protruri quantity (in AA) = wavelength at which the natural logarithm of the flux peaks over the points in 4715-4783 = 4735.82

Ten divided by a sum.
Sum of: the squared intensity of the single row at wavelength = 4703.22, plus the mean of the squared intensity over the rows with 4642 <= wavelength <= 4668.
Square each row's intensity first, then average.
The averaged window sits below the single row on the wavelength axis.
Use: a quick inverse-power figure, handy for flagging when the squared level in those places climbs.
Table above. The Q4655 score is 1.11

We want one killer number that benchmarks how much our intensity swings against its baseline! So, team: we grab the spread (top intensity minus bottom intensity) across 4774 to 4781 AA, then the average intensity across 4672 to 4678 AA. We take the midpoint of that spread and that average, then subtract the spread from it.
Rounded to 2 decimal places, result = 1.11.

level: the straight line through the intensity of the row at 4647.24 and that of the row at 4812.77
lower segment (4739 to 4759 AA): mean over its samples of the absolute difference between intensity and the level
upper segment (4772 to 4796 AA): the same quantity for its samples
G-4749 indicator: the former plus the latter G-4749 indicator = 0.46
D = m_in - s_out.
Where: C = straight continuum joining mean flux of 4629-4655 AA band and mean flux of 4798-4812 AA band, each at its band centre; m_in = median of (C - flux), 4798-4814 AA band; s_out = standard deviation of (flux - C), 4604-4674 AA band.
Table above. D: -0.4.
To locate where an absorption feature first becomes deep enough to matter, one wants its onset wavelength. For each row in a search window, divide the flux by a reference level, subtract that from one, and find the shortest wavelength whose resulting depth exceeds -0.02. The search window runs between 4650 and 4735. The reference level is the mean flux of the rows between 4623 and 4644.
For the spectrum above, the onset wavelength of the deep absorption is 4651.52 AA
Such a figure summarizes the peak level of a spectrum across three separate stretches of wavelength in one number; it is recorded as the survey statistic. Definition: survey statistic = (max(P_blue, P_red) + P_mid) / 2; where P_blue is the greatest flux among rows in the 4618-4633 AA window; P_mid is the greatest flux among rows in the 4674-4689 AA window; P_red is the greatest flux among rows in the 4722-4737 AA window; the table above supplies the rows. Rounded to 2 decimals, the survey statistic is 2.69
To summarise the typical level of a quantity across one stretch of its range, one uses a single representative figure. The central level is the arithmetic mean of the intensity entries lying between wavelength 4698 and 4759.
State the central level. 2.40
